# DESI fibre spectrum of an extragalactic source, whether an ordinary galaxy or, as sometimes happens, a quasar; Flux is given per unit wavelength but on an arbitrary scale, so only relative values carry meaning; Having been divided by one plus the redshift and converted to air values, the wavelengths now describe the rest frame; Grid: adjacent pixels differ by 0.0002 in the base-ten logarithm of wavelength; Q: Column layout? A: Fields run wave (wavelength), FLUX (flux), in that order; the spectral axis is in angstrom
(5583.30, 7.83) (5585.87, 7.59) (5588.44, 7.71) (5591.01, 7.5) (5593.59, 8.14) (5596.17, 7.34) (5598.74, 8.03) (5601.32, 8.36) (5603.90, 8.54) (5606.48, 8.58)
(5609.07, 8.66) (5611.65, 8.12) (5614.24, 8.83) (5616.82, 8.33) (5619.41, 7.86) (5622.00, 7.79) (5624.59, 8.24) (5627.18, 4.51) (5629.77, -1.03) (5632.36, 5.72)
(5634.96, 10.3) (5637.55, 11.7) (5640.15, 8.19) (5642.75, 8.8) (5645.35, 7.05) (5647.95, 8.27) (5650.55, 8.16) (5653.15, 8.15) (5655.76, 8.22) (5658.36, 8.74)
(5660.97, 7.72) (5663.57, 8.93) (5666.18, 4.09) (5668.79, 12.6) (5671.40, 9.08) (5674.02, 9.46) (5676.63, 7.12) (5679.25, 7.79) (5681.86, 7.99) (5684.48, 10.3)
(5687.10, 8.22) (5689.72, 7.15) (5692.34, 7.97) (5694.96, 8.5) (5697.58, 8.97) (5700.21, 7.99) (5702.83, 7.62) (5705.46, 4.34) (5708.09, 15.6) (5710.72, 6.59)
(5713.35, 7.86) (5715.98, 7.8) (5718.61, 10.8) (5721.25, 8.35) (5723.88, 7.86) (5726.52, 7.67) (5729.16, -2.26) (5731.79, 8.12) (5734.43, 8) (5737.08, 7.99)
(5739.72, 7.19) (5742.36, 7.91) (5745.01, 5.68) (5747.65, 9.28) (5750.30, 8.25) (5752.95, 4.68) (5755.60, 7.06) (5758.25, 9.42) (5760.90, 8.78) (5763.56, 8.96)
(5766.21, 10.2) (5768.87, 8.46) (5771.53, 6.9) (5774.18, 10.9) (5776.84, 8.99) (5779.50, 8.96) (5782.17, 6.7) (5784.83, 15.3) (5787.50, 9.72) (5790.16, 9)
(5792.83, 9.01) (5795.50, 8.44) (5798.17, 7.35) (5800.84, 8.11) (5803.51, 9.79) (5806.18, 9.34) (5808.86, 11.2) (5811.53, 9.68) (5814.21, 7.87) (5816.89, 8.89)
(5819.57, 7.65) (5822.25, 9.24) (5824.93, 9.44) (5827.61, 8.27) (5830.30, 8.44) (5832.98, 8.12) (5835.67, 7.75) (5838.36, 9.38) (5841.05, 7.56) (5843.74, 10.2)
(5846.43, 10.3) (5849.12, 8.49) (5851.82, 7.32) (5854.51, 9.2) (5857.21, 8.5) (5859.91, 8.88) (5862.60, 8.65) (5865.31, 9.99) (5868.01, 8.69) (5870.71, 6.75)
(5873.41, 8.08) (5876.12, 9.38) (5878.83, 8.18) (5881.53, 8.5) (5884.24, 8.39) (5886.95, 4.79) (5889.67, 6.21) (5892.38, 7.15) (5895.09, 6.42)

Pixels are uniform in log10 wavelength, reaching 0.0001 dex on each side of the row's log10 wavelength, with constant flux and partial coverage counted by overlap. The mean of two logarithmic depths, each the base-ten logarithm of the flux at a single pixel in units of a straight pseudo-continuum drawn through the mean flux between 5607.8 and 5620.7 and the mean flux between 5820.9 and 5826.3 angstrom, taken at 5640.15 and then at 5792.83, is -0.012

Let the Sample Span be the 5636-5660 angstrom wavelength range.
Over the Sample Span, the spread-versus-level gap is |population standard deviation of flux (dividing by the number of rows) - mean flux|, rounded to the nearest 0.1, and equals 7.4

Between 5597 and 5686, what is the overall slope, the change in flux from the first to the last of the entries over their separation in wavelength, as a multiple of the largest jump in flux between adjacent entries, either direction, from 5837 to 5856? 0.0100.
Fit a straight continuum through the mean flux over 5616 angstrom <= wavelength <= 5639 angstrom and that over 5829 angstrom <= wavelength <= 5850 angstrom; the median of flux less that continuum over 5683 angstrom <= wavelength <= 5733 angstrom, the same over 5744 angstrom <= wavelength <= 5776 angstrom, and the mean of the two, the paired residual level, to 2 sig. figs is 0.34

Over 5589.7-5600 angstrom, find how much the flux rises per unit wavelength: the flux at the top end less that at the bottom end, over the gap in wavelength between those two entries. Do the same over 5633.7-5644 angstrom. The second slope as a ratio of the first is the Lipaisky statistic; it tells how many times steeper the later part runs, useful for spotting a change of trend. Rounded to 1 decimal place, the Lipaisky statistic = -2.8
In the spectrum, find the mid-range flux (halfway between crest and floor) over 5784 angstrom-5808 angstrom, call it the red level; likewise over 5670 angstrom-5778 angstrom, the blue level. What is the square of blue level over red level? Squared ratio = 0.35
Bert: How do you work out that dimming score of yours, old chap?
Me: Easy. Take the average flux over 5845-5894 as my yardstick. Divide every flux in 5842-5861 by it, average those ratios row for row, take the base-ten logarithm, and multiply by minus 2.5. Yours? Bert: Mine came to -0.10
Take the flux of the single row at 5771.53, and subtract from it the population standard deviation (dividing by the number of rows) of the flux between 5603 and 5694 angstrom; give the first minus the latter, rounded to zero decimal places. 5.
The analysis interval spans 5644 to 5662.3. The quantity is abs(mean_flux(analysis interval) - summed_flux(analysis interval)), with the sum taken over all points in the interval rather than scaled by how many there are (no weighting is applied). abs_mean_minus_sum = 48.3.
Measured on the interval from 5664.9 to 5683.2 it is 49.8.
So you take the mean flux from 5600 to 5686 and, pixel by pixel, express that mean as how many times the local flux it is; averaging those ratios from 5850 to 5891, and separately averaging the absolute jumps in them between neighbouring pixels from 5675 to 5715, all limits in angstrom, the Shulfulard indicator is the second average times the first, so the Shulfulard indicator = 0.30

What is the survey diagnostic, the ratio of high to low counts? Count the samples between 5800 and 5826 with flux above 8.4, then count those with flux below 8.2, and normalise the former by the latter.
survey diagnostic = 2.33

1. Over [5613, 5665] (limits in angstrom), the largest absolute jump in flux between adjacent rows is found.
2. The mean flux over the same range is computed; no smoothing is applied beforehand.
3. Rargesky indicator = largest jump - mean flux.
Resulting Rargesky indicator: -1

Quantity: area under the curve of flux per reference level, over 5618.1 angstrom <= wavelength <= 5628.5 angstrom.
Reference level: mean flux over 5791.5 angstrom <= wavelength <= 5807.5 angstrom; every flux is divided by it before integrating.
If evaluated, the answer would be 8.5 angstrom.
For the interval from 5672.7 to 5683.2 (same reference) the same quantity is 9.8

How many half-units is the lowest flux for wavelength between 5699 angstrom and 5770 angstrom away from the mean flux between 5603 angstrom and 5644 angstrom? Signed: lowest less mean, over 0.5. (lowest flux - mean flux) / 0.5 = -20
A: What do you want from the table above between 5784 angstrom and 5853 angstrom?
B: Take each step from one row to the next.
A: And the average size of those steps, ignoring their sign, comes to 1.3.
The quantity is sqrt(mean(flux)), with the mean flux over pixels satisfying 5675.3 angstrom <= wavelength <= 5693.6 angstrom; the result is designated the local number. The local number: 2.84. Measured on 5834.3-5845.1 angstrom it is 2.95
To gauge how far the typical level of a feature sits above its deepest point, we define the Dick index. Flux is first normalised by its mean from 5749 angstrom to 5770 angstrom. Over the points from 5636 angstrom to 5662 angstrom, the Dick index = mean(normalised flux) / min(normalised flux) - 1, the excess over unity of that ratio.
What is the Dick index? 0.21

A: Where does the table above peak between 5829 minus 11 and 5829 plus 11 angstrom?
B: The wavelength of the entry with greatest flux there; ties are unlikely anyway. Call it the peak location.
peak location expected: 5824.93 angstrom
